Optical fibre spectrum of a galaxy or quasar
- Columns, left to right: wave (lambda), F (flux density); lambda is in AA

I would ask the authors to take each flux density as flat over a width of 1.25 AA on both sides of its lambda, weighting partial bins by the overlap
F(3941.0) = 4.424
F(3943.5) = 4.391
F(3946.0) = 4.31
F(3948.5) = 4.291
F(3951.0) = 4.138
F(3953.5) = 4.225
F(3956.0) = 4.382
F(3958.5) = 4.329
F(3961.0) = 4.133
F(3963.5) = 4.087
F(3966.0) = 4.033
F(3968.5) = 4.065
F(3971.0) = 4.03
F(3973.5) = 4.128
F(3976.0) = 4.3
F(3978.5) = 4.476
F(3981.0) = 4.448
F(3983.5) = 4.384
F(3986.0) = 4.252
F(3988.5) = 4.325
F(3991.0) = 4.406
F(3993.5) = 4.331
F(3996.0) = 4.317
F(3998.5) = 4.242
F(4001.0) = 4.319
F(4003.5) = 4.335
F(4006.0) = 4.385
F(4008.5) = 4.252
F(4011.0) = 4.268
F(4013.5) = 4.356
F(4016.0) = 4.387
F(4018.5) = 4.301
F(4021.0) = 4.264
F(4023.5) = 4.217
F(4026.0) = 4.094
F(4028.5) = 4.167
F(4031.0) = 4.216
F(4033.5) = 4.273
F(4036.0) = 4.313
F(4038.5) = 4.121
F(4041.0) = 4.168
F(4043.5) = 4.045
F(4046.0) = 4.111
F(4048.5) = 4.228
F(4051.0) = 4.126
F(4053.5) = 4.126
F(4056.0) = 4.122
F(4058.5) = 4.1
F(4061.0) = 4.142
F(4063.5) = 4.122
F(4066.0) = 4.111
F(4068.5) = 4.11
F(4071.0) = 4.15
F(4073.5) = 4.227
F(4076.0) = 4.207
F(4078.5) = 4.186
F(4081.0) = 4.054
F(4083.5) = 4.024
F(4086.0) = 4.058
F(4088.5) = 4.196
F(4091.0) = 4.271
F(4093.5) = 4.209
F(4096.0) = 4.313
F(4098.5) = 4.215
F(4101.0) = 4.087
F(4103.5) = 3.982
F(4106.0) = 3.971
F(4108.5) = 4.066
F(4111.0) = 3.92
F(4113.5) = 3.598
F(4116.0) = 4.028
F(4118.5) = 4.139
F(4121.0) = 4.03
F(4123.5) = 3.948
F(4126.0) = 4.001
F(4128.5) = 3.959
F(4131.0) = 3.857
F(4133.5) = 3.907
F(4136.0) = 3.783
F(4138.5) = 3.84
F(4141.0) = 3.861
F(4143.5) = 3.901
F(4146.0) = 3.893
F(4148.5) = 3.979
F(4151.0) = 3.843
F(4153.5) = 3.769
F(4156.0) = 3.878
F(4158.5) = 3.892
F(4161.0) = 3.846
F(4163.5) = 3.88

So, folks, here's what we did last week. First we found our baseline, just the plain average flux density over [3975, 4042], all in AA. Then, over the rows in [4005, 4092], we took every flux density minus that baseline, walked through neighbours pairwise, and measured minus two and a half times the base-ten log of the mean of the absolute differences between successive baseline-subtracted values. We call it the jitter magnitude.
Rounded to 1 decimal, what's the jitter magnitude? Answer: 3.0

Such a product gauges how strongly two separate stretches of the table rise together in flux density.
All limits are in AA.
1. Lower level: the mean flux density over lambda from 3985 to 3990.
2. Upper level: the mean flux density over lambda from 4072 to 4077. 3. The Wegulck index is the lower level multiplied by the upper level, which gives 18.1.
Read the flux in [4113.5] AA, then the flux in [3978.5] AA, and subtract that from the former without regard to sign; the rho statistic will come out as 0.88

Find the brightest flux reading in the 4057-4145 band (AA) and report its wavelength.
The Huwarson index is 4096.0 AA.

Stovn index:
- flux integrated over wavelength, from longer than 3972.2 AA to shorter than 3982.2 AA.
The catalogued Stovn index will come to 43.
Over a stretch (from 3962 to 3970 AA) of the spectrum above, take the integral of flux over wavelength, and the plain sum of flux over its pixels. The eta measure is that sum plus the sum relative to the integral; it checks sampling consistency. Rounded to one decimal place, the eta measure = 12.6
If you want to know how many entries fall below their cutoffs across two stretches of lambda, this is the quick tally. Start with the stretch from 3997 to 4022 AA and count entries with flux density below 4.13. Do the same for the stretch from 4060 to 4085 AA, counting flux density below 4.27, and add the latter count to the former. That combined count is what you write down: 10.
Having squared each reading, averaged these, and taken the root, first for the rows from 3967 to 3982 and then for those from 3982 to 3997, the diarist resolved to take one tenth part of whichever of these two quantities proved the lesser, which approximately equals 0.424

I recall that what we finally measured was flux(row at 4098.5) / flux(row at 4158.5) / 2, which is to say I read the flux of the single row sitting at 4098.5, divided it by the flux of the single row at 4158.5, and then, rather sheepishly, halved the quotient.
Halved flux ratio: 0.541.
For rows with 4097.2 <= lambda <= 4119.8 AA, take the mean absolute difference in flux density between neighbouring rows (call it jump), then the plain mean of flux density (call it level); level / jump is 24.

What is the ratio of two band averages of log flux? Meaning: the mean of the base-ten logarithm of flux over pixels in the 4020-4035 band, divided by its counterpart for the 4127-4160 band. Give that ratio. 1.06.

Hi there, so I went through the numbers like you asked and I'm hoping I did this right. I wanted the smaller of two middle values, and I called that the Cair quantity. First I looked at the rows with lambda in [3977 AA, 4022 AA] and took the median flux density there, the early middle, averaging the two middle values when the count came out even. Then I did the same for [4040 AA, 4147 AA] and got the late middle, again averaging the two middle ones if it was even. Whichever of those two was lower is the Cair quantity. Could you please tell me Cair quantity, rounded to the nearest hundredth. 4.09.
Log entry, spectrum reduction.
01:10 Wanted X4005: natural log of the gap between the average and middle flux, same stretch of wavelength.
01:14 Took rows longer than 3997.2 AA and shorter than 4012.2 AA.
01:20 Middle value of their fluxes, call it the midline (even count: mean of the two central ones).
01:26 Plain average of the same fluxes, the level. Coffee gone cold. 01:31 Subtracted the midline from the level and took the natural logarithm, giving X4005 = -5.0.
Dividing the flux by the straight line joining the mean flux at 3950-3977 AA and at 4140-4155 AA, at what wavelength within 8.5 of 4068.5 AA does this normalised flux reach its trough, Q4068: 4066.0 AA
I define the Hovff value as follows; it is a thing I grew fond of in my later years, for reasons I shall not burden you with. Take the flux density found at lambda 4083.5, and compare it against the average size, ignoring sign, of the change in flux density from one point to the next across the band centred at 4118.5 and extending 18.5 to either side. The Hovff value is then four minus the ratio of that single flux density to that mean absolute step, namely -28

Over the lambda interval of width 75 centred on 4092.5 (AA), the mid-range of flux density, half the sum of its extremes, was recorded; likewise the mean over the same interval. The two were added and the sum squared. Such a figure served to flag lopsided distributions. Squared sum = 65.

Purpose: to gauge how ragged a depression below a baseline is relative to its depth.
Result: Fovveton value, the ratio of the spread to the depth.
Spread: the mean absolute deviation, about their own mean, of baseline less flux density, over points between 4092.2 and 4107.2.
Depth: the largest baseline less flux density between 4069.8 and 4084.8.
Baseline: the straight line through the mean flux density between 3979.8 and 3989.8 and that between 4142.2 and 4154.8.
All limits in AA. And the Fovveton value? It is 2.53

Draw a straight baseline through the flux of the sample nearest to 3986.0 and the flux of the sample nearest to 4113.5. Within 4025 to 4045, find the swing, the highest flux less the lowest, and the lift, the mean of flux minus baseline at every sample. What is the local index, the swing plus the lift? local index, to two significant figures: 0.44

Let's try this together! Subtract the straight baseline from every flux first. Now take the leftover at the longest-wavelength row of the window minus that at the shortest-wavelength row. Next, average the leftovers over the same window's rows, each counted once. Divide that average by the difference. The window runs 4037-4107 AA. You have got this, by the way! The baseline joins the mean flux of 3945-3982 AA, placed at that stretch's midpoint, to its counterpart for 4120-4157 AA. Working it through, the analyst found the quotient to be -5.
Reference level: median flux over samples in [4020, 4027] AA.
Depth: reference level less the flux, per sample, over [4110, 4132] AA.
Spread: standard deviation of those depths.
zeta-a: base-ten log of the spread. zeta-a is -0.8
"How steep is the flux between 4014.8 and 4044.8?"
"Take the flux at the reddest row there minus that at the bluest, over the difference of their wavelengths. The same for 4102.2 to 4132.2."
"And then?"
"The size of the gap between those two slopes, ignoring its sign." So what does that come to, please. 0.008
